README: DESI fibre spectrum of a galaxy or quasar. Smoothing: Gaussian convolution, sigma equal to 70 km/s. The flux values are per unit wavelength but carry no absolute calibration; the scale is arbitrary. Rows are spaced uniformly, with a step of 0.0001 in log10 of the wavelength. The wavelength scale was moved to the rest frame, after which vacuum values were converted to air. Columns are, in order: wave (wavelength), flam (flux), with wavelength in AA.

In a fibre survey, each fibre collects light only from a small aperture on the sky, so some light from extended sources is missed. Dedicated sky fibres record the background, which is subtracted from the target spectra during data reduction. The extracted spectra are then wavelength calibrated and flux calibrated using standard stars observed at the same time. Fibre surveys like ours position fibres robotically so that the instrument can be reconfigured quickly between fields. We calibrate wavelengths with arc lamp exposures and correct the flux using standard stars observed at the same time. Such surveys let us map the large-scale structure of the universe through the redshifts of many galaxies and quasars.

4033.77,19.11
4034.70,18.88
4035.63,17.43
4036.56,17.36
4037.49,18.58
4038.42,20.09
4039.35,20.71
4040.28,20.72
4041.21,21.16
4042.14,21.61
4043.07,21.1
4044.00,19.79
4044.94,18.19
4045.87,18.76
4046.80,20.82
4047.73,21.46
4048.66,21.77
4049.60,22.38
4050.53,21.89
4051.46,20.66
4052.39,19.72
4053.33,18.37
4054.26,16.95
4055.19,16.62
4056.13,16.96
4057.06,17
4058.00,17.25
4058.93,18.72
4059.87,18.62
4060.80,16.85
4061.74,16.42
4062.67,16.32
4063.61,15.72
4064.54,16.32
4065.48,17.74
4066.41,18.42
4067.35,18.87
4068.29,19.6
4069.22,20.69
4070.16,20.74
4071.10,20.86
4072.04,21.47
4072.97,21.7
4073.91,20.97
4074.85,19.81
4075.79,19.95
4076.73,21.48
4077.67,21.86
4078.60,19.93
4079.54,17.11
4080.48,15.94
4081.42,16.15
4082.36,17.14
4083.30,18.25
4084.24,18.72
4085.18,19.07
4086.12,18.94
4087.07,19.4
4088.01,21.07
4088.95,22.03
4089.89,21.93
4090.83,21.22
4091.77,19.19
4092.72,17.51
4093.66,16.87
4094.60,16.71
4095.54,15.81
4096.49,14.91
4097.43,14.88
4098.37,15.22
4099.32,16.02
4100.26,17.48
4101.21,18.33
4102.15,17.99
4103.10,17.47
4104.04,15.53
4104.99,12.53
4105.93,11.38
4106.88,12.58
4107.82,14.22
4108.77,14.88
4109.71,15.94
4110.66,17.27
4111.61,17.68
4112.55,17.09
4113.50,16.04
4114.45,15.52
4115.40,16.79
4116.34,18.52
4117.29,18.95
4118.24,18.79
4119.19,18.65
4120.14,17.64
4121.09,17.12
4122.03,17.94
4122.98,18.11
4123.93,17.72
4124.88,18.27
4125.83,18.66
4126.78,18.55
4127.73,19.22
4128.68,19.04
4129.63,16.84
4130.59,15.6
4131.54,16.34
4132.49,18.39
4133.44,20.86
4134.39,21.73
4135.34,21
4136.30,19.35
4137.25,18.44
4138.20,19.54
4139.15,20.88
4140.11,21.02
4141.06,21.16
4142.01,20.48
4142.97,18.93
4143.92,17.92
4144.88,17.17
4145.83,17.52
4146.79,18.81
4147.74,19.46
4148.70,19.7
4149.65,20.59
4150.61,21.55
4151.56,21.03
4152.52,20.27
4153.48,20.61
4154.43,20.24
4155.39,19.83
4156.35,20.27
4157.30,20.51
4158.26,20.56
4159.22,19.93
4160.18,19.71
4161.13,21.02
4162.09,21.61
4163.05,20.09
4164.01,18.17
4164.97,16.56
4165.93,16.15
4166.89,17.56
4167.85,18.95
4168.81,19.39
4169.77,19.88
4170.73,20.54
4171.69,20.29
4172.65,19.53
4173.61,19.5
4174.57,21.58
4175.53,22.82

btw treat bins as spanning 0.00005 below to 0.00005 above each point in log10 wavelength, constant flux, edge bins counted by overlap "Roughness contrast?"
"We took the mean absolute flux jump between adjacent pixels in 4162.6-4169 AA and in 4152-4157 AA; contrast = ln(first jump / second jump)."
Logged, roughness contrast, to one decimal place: 1.1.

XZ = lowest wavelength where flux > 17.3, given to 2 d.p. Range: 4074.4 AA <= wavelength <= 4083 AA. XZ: 4074.85 AA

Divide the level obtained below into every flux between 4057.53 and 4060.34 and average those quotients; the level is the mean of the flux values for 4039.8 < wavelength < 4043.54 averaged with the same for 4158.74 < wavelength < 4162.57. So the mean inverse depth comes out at 1.1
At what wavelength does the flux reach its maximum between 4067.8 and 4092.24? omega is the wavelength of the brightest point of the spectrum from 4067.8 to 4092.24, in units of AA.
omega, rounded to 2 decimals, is 4088.95 AA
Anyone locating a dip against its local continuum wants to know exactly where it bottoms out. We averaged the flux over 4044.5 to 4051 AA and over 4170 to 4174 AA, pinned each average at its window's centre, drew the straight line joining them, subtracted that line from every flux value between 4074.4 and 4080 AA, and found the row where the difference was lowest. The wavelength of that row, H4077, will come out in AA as 4079.54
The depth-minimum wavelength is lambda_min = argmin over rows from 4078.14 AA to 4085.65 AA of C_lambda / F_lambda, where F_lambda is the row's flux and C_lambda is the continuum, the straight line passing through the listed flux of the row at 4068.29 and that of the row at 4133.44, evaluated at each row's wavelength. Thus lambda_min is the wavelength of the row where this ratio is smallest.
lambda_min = 4078.60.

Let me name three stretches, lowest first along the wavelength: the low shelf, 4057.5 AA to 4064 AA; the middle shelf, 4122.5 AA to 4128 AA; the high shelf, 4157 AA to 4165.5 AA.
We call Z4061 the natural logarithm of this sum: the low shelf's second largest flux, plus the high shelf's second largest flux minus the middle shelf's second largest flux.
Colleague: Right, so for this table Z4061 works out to 3.04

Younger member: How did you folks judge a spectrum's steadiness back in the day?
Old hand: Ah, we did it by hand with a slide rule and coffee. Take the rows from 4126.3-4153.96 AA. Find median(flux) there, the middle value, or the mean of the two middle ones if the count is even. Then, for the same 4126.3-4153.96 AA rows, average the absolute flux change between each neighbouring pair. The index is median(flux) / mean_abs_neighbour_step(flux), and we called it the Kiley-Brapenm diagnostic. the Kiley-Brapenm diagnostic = 21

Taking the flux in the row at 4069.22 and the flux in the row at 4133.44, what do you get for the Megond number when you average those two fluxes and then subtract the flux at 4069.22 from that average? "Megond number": 0.1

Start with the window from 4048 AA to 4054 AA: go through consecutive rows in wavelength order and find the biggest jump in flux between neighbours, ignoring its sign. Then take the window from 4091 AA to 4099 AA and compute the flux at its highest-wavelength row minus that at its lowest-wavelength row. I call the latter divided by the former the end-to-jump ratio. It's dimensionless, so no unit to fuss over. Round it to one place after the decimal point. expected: -2.9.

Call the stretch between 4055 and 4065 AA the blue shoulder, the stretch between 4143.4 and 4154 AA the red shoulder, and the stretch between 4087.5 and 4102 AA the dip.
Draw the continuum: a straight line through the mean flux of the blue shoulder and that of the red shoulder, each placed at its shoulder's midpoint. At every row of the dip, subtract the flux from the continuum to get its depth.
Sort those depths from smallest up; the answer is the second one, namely -4.1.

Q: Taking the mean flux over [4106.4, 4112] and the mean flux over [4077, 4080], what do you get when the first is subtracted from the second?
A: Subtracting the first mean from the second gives 4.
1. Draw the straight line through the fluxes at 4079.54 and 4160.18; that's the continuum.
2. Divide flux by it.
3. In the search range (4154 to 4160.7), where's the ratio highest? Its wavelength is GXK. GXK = 4158.26 AA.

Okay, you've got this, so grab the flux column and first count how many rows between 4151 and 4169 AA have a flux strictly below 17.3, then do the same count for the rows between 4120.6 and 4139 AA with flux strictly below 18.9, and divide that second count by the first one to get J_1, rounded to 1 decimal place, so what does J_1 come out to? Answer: 6.0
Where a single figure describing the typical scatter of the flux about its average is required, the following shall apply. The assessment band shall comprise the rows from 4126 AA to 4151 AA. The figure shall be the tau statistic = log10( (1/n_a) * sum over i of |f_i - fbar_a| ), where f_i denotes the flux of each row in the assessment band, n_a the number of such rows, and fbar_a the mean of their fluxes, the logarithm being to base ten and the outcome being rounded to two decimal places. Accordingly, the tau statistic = 0.12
